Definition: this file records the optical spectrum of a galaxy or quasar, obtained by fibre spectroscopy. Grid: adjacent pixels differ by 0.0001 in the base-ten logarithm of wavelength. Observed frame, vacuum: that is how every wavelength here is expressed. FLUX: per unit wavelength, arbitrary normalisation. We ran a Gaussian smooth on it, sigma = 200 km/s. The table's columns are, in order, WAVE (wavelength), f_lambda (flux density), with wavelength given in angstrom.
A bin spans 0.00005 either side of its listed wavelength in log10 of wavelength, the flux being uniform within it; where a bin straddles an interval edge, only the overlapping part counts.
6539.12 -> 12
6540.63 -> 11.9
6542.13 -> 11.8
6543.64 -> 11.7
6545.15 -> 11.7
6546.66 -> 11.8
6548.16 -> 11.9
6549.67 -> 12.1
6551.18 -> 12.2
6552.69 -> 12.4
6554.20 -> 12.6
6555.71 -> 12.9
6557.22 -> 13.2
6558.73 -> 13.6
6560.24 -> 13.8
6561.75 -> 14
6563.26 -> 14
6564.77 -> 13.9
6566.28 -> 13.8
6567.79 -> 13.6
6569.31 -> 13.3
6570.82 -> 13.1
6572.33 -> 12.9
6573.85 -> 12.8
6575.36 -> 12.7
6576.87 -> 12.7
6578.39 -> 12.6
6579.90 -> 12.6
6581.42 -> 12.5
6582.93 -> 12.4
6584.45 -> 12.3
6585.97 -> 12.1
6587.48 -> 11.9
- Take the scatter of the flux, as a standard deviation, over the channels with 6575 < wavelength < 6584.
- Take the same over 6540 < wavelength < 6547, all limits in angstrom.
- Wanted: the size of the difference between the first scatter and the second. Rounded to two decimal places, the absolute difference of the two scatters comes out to 0.03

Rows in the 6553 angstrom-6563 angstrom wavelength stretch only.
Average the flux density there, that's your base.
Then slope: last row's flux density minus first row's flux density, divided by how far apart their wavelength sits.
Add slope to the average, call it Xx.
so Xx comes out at 13.5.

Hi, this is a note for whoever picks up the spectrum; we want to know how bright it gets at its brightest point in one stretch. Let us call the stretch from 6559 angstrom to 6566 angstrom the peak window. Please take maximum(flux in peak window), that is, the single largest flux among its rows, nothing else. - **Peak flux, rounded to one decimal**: 14.0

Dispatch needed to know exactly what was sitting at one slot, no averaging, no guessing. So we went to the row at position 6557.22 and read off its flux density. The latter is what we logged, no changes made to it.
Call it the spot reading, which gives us 13.2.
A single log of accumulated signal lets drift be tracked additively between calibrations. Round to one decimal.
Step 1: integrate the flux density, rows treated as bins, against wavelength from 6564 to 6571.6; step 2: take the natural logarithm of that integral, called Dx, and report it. 4.6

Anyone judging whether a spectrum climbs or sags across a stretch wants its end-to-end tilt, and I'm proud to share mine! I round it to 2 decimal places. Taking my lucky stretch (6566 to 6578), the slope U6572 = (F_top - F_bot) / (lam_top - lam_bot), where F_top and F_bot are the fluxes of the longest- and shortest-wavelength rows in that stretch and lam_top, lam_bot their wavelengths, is -0.10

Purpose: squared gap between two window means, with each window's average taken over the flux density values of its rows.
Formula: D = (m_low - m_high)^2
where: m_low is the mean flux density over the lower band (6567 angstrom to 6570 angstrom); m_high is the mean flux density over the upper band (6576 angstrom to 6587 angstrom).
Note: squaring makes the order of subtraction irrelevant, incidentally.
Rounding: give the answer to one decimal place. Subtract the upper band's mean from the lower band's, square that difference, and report 1.0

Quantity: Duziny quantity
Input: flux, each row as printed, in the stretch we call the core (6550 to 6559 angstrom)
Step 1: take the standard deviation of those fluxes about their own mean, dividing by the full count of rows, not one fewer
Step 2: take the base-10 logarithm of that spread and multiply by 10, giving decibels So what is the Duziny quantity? -3.2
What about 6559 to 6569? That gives -8.6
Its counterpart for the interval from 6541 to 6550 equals -8.6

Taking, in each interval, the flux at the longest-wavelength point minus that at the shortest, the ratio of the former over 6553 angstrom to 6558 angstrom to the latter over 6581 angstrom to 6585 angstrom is -3.0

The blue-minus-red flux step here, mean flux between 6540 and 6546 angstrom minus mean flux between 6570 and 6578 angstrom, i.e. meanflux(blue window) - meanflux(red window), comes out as -1.1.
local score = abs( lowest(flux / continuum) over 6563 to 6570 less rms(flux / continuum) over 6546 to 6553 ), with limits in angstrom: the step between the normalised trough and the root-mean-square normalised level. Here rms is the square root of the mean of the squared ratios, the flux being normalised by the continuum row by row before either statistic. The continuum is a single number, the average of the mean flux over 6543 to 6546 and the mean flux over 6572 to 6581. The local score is 0.10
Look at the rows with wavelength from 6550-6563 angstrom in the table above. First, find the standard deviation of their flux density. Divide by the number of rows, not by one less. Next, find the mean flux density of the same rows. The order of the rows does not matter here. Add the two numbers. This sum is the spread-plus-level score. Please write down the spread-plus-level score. 13.7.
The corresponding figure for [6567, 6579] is 13.3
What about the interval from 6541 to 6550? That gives 12.0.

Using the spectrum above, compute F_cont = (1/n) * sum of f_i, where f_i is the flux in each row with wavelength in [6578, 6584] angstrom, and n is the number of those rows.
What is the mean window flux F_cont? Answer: 12.5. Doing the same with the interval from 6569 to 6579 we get 12.9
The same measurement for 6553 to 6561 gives 13.2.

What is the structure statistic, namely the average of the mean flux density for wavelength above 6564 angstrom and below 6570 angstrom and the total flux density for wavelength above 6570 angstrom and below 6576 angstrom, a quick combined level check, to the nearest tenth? 32.6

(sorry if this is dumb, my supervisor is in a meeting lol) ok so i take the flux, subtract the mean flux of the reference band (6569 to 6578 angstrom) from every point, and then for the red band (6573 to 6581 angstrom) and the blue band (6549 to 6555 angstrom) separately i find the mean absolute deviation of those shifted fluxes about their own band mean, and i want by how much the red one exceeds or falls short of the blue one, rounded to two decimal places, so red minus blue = -0.11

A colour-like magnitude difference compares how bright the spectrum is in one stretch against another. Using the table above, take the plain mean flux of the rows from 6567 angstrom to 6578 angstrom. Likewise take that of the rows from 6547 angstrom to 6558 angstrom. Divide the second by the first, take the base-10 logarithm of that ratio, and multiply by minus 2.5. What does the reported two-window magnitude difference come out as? 0.05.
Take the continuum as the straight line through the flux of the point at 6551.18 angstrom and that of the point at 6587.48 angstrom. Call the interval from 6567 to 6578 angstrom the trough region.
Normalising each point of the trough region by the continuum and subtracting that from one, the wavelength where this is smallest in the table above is 6567.79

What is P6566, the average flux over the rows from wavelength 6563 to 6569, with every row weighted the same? 13.8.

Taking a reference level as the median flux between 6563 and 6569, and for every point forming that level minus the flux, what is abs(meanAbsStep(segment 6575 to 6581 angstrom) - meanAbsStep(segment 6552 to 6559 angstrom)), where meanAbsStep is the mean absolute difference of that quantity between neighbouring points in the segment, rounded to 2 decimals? 0.27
